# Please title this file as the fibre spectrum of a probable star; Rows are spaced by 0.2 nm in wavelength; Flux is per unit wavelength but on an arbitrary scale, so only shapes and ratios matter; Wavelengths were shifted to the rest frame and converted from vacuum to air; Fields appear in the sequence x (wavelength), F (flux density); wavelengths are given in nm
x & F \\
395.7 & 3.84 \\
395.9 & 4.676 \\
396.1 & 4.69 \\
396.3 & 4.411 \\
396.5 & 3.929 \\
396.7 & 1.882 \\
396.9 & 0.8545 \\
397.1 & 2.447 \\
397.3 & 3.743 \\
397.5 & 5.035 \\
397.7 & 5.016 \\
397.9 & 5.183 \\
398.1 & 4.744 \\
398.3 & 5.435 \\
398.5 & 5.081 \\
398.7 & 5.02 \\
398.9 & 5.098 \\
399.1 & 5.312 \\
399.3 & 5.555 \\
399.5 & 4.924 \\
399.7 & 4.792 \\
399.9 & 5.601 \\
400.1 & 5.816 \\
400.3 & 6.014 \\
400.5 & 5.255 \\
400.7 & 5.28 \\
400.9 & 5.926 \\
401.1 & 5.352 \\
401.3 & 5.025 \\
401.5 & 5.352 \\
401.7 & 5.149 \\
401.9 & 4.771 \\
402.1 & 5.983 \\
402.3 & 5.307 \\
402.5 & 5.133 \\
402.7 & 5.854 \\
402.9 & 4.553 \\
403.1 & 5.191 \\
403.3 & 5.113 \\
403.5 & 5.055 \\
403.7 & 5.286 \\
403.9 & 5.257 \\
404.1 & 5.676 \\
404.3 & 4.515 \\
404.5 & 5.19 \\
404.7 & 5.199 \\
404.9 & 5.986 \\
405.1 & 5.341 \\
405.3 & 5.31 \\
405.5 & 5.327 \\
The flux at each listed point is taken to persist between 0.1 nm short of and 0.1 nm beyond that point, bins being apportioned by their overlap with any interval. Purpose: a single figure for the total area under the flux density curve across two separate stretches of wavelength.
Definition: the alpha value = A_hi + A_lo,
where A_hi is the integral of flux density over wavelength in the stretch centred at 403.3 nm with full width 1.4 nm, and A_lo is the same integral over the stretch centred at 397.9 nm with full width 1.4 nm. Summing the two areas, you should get 14.1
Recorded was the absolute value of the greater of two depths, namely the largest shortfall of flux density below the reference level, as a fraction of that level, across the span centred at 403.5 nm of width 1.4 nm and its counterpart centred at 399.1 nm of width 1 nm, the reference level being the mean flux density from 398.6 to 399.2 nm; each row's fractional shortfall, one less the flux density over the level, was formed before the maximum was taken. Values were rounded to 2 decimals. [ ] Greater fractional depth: 0.11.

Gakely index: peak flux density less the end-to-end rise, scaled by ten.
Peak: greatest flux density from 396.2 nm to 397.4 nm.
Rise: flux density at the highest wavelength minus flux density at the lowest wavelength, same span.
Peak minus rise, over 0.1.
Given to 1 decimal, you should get 50.8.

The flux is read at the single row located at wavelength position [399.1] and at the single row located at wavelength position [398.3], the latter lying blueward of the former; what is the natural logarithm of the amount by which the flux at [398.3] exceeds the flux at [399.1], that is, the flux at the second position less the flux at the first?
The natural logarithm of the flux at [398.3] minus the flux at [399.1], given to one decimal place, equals -2.1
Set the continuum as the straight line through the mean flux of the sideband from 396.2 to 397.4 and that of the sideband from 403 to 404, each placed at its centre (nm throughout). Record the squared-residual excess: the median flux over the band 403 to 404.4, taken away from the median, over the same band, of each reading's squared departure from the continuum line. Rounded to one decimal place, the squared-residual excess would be -5.2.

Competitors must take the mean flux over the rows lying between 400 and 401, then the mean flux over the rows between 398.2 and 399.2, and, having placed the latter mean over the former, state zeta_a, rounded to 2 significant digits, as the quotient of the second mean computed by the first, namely 0.92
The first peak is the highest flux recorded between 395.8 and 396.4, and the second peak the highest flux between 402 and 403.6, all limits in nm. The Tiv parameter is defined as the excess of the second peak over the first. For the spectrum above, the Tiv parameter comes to 1.3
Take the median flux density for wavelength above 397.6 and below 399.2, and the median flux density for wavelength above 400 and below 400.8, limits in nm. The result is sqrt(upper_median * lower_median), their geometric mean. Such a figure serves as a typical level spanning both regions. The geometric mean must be 5.31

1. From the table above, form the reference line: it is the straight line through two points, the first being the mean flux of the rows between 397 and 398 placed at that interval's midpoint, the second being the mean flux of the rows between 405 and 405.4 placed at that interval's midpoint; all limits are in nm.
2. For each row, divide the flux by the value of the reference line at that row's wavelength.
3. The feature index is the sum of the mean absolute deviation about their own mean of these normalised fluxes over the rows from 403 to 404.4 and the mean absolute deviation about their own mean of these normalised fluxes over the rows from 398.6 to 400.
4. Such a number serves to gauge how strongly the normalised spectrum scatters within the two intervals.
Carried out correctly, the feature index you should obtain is 0.097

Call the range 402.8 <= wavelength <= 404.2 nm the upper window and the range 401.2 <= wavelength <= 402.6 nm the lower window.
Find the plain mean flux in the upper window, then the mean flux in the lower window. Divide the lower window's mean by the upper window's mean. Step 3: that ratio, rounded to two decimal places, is 1.02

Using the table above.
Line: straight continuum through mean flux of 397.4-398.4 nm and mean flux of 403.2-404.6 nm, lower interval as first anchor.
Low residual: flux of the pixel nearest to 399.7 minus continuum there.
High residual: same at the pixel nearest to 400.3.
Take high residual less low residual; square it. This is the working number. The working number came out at 1.5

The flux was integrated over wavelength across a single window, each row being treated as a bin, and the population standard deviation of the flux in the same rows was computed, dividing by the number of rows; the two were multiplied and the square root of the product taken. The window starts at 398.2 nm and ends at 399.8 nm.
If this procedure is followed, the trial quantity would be 1.4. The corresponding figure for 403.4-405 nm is 1.8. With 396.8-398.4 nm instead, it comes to 3.1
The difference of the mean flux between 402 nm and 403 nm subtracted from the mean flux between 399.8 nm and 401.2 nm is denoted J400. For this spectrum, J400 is 0.24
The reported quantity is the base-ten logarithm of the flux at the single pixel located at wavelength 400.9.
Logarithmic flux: 0.773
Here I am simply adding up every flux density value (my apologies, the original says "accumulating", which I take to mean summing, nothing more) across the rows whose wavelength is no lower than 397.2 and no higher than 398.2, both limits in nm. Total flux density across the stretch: 23.7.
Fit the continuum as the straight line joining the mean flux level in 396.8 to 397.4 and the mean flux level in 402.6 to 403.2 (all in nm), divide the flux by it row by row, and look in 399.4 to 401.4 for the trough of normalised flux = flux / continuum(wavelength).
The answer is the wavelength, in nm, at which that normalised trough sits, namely 401.3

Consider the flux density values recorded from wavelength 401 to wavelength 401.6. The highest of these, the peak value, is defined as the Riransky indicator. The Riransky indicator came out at 5.352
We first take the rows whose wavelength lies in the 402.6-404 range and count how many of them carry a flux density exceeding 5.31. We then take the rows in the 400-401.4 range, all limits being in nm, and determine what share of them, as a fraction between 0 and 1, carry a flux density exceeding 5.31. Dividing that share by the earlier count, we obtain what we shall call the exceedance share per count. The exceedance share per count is 0.57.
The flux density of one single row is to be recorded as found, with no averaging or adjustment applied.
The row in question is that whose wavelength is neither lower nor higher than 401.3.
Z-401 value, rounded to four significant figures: 5.025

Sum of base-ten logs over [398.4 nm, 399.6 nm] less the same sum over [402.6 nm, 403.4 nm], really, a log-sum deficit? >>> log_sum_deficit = 1.4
